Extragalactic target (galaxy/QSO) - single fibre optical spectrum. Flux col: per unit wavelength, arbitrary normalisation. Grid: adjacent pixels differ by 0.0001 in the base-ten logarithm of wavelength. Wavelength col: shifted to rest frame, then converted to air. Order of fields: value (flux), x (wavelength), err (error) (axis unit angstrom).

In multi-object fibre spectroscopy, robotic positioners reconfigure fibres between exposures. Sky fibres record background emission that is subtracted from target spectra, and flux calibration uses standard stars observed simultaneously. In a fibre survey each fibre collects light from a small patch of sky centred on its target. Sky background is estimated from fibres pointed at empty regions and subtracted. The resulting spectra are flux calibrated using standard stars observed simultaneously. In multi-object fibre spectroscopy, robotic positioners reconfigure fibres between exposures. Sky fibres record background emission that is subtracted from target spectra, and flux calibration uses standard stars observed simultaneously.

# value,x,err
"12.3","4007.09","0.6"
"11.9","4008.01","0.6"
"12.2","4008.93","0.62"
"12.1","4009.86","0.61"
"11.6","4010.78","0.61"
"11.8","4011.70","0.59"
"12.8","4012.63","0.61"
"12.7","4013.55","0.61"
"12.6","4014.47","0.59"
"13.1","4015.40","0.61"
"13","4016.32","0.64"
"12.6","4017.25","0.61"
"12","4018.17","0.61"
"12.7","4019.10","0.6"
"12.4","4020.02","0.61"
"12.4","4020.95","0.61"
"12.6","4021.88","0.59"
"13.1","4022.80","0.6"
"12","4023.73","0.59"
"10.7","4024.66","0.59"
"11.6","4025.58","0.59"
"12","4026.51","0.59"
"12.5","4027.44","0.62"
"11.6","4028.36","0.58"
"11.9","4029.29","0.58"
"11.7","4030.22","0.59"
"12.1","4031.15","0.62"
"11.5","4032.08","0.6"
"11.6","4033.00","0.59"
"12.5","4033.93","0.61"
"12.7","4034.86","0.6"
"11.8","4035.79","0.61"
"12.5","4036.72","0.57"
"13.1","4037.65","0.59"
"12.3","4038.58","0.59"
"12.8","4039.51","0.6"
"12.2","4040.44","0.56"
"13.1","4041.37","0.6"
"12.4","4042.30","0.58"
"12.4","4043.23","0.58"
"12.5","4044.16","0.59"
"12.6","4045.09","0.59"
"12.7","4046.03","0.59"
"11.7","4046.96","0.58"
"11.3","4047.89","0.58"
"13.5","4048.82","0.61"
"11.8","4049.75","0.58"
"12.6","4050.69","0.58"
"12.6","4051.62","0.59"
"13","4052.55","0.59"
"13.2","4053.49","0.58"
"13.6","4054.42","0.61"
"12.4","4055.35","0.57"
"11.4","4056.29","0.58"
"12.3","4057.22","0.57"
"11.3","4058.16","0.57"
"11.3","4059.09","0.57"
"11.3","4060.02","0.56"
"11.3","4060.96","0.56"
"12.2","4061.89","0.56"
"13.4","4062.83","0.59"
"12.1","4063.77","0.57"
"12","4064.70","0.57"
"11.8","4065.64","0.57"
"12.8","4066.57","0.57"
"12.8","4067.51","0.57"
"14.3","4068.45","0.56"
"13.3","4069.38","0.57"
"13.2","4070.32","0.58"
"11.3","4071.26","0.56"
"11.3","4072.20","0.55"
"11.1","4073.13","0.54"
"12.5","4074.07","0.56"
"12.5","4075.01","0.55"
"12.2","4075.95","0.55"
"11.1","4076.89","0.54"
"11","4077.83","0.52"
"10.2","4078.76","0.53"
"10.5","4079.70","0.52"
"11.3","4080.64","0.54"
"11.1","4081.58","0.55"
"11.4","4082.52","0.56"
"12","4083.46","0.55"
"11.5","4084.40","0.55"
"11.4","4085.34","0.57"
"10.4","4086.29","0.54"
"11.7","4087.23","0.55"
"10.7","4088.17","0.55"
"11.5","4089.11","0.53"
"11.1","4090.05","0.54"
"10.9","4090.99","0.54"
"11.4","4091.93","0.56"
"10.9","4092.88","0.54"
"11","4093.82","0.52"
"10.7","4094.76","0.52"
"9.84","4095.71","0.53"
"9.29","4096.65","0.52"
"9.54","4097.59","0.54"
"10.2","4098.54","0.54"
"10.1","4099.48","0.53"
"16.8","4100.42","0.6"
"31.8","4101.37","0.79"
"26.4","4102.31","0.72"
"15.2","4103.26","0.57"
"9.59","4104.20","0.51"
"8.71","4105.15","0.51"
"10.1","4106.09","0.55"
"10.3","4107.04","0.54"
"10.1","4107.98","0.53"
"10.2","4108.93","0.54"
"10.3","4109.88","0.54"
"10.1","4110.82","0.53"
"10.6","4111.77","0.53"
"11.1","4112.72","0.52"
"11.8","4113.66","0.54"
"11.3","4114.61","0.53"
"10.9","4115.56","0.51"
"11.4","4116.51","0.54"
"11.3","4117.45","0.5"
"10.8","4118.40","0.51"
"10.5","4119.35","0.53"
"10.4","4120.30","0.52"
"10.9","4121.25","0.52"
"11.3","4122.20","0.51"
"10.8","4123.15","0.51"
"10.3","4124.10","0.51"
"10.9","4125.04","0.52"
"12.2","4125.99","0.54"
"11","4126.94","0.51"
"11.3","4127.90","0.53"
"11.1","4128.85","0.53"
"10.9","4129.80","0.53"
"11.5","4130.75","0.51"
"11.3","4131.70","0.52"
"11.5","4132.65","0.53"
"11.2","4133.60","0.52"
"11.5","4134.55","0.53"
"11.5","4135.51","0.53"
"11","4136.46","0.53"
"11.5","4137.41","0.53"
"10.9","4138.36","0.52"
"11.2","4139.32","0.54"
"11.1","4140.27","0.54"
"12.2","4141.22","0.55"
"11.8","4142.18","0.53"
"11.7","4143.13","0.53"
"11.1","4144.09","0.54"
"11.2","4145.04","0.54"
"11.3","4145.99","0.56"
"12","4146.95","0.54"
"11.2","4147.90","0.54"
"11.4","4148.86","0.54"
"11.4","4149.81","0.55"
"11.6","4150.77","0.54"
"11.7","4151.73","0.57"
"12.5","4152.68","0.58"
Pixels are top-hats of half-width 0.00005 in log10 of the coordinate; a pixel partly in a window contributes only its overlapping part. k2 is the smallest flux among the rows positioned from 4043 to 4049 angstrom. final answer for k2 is 11.3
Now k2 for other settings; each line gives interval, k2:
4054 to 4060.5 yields 11.3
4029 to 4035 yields 11.5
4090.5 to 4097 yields 9.29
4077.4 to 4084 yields 10.2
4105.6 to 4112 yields 10.1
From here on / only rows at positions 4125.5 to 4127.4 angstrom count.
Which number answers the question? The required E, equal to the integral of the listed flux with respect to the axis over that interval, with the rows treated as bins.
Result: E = 22.0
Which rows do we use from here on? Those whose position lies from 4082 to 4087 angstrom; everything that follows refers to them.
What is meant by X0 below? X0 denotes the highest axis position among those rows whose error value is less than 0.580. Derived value 4086.29 angstrom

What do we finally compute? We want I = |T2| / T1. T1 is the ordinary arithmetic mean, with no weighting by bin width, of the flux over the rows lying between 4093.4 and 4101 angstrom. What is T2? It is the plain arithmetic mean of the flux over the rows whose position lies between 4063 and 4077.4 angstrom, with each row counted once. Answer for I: 1.12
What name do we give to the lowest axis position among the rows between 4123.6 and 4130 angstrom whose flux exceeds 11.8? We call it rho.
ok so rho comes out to 4125.99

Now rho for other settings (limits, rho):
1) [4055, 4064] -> 4055.35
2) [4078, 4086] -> 4083.46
